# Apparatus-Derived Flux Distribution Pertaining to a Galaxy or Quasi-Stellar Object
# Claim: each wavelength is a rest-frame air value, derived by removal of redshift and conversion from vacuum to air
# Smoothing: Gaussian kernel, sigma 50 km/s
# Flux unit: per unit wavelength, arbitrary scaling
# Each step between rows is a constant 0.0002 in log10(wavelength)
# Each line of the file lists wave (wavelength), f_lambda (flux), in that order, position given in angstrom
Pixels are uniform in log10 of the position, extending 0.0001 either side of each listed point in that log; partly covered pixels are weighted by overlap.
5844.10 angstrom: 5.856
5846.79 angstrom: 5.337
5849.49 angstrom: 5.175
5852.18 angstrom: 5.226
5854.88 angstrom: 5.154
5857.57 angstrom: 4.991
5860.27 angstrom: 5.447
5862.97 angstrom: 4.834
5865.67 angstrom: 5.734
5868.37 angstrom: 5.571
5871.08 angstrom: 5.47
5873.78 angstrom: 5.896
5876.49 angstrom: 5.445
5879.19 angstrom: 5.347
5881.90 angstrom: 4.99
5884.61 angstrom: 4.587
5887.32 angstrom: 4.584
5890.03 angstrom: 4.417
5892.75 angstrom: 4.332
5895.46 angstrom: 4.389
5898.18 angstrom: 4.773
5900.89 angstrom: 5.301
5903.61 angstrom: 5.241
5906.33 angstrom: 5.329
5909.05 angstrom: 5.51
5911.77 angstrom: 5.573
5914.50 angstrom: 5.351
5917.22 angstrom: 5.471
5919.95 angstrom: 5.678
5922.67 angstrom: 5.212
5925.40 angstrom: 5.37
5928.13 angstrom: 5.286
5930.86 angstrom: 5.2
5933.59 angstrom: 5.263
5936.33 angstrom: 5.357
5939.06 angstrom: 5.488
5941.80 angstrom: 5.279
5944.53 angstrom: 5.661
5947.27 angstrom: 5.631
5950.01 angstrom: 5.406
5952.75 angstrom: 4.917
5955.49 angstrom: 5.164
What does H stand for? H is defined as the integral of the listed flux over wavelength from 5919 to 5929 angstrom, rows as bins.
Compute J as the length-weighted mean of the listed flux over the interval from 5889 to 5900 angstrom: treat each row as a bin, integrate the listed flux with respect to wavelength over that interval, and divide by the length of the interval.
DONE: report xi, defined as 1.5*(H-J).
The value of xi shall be 74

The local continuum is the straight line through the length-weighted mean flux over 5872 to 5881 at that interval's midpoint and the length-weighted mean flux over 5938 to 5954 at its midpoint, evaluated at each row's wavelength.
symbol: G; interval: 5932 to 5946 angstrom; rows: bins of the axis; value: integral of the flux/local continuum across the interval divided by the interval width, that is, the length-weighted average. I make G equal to 0.999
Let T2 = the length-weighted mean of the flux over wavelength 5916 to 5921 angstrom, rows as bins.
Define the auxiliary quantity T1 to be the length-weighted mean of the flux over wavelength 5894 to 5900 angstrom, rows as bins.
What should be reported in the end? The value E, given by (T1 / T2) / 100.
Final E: 0.0083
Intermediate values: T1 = 4.64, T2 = 5.57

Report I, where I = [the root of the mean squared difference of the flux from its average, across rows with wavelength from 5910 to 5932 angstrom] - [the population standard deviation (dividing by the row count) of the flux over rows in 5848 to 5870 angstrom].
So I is -0.1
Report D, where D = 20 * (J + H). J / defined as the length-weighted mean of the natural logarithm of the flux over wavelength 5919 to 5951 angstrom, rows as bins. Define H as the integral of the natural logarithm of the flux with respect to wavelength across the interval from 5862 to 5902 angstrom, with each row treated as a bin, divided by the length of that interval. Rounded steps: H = 1.61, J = 1.69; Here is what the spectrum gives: 66.0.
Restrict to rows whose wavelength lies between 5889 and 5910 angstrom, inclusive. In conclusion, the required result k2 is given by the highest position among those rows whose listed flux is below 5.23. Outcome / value 5898.18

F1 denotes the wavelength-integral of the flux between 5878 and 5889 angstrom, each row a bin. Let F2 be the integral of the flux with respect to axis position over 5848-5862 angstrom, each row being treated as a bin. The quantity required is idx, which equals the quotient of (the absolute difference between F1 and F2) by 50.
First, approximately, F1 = 53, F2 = 73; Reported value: 0.4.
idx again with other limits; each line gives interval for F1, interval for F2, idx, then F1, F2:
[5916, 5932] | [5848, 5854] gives 1.1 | 86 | 31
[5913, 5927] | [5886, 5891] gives 1.1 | 76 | 23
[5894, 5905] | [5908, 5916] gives 0.2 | 54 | 44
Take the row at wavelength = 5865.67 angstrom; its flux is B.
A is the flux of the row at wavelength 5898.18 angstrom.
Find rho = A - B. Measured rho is -1.0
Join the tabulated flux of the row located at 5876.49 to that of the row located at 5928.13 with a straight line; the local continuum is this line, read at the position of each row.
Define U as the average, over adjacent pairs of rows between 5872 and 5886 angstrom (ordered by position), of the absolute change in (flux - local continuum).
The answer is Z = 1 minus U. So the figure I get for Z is 0.68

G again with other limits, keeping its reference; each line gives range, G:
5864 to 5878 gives 1.011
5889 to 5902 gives 0.844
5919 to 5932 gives 0.982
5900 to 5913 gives 0.985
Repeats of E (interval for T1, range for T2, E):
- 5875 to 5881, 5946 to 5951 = 0.0097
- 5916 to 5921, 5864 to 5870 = 0.0099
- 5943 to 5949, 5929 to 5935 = 0.0108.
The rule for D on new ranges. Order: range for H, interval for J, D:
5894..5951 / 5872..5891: 65.7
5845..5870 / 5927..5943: 66.7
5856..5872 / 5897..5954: 67.0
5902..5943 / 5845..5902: 66.1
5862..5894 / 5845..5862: 65.6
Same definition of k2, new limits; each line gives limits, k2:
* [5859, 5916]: 5898.18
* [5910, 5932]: 5930.86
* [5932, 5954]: 5952.75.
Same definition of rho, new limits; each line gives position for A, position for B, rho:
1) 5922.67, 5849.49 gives 0.0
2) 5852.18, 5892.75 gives 0.9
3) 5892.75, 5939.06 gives -1.2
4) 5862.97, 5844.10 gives -1.0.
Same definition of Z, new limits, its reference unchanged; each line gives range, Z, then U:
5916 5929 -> 0.77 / 0.23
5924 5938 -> 0.92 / 0.08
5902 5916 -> 0.86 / 0.14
